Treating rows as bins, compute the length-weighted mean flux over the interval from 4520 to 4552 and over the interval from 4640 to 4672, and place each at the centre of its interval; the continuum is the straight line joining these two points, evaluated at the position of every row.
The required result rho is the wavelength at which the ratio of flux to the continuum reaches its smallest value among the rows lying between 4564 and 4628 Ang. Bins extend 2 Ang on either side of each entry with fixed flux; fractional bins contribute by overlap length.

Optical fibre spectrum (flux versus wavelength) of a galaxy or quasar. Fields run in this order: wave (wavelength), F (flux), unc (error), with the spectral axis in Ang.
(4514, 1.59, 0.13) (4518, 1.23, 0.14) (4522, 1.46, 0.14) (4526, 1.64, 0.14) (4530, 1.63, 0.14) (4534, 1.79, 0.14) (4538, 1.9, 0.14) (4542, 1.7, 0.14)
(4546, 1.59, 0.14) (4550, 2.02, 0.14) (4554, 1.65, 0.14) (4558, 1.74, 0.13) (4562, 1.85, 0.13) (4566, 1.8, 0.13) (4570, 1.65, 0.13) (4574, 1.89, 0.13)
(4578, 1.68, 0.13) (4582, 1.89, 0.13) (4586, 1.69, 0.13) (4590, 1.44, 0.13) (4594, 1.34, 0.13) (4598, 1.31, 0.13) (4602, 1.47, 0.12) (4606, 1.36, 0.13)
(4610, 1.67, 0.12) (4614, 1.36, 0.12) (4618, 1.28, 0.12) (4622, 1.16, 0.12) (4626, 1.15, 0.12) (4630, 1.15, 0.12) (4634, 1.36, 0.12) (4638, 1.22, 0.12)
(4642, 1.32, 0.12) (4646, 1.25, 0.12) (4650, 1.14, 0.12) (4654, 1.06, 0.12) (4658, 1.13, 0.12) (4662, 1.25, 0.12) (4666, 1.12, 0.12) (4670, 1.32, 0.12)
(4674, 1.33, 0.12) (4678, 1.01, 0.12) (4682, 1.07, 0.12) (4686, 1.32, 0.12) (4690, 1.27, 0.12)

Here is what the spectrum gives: 4622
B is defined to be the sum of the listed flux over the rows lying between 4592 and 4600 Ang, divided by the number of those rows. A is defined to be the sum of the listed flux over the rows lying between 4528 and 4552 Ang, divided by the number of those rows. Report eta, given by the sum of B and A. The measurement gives 3.10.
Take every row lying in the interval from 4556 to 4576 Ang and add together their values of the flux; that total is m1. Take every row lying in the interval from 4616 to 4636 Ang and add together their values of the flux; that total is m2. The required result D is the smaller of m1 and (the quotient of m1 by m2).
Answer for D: 1.46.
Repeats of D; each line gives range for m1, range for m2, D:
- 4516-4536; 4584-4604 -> 1.07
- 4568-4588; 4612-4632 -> 1.44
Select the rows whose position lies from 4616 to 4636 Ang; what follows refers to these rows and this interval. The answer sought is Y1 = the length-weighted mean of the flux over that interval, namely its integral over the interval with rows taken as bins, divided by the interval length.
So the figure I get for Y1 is 1.2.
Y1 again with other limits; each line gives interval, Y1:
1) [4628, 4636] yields 1.3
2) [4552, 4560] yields 1.7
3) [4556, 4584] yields 1.8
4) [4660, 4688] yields 1.2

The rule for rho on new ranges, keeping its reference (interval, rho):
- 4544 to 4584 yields 4546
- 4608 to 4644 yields 4622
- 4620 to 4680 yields 4622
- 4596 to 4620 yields 4598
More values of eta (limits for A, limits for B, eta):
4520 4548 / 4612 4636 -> 2.92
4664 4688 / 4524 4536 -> 2.88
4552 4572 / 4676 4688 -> 2.87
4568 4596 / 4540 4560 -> 3.39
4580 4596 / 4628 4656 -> 2.80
